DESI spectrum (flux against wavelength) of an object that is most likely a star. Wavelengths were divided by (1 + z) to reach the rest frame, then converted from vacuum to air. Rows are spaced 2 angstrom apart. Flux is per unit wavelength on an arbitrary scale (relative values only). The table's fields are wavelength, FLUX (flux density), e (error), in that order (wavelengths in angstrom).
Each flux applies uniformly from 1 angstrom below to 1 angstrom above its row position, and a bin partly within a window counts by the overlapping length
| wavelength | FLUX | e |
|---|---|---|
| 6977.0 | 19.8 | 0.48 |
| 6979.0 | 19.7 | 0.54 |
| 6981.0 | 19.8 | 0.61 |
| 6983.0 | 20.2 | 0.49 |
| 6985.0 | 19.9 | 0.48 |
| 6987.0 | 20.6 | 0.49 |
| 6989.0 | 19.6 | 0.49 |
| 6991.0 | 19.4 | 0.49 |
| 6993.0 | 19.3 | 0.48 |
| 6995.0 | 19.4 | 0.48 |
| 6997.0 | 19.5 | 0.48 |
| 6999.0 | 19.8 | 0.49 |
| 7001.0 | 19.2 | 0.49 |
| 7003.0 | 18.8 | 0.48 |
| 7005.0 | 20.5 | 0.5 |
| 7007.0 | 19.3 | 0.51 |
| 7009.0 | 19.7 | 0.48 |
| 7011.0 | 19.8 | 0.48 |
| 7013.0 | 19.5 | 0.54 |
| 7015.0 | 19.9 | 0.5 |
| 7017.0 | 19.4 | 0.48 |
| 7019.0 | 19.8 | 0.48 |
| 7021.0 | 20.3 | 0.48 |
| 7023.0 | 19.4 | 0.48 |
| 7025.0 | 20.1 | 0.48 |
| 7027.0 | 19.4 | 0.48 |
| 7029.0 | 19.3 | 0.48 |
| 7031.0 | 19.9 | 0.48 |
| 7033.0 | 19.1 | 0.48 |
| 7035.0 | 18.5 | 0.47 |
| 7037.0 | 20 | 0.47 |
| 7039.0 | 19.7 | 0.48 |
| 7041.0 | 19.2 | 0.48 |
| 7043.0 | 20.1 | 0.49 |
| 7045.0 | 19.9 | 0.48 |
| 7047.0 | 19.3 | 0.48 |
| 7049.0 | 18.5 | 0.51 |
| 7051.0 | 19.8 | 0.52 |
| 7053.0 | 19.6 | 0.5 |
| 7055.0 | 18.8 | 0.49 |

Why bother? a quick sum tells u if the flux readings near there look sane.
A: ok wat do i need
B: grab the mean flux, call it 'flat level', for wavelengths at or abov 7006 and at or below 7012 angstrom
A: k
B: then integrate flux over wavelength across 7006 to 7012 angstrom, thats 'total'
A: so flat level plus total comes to 137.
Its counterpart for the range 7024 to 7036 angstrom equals 252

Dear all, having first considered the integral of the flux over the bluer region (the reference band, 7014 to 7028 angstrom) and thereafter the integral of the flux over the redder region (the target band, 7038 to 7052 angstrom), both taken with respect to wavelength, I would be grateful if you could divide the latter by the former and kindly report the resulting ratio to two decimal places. 0.99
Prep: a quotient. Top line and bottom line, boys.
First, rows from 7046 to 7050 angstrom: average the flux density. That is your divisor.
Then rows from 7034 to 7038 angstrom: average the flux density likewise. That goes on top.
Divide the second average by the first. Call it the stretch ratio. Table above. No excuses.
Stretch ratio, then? 1.019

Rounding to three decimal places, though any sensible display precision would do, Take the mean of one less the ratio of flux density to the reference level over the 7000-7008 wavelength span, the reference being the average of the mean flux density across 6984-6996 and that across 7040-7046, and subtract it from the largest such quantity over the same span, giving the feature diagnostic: 0.033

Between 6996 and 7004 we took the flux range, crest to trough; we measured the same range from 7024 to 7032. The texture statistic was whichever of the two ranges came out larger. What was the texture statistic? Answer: 1.0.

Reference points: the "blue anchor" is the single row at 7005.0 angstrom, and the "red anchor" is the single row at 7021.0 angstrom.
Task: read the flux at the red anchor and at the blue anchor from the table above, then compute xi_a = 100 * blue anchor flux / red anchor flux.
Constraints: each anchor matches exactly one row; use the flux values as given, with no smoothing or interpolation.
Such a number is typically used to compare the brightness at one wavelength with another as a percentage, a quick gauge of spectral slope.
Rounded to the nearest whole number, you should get 101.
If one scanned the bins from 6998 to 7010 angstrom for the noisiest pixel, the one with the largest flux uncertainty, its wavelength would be 7007.0 angstrom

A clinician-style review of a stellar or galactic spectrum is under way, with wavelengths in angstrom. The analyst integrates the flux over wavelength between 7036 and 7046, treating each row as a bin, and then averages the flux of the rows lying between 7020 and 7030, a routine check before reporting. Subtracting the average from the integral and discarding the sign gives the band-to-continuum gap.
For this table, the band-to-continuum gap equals 178.1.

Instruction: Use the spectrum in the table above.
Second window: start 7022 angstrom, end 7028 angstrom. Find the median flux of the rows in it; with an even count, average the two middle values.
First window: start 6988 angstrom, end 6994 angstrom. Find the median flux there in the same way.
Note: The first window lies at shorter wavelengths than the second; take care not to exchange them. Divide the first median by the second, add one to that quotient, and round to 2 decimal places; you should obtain 2.00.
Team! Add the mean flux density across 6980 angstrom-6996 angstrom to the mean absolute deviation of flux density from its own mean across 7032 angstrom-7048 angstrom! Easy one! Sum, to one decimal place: 20.2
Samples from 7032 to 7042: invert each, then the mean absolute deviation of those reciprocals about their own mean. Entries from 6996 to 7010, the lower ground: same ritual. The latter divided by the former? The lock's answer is 0.86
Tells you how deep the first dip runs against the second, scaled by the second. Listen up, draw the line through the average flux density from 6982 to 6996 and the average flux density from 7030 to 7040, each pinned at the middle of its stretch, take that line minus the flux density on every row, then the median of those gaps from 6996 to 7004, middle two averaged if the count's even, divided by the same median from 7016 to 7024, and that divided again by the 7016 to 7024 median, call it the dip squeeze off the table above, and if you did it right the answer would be 100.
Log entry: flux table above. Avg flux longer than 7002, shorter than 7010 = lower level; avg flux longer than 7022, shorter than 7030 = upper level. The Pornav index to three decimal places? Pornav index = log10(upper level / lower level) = -0.001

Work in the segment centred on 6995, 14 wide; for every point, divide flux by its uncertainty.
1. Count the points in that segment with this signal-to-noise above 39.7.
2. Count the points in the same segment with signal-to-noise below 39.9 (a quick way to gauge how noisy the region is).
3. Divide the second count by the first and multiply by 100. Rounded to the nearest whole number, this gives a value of 40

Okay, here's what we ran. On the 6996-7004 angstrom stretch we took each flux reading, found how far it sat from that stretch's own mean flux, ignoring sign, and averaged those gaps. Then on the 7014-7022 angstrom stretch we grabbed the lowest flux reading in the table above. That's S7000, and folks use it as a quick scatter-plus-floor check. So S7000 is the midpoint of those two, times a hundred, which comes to 986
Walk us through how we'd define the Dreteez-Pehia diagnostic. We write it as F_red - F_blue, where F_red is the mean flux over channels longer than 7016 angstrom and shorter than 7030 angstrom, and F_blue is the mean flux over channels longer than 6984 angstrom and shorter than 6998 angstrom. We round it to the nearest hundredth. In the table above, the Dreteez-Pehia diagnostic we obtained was 0.00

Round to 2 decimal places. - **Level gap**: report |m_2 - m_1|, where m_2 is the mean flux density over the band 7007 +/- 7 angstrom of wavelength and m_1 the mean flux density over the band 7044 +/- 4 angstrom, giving 0.08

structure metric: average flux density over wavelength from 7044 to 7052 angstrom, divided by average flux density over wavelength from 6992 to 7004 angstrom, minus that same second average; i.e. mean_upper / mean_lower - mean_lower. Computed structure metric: -18.3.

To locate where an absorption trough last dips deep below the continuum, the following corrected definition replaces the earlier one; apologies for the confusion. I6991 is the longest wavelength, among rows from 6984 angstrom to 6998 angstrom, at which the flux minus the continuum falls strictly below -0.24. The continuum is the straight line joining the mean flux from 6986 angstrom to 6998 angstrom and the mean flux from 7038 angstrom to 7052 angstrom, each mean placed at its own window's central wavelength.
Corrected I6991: 6993.0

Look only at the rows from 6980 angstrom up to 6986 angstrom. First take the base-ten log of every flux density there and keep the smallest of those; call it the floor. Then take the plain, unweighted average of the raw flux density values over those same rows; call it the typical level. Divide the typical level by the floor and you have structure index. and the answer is 15.4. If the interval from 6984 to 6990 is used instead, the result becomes 15.5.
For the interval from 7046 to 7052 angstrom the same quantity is 15.2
